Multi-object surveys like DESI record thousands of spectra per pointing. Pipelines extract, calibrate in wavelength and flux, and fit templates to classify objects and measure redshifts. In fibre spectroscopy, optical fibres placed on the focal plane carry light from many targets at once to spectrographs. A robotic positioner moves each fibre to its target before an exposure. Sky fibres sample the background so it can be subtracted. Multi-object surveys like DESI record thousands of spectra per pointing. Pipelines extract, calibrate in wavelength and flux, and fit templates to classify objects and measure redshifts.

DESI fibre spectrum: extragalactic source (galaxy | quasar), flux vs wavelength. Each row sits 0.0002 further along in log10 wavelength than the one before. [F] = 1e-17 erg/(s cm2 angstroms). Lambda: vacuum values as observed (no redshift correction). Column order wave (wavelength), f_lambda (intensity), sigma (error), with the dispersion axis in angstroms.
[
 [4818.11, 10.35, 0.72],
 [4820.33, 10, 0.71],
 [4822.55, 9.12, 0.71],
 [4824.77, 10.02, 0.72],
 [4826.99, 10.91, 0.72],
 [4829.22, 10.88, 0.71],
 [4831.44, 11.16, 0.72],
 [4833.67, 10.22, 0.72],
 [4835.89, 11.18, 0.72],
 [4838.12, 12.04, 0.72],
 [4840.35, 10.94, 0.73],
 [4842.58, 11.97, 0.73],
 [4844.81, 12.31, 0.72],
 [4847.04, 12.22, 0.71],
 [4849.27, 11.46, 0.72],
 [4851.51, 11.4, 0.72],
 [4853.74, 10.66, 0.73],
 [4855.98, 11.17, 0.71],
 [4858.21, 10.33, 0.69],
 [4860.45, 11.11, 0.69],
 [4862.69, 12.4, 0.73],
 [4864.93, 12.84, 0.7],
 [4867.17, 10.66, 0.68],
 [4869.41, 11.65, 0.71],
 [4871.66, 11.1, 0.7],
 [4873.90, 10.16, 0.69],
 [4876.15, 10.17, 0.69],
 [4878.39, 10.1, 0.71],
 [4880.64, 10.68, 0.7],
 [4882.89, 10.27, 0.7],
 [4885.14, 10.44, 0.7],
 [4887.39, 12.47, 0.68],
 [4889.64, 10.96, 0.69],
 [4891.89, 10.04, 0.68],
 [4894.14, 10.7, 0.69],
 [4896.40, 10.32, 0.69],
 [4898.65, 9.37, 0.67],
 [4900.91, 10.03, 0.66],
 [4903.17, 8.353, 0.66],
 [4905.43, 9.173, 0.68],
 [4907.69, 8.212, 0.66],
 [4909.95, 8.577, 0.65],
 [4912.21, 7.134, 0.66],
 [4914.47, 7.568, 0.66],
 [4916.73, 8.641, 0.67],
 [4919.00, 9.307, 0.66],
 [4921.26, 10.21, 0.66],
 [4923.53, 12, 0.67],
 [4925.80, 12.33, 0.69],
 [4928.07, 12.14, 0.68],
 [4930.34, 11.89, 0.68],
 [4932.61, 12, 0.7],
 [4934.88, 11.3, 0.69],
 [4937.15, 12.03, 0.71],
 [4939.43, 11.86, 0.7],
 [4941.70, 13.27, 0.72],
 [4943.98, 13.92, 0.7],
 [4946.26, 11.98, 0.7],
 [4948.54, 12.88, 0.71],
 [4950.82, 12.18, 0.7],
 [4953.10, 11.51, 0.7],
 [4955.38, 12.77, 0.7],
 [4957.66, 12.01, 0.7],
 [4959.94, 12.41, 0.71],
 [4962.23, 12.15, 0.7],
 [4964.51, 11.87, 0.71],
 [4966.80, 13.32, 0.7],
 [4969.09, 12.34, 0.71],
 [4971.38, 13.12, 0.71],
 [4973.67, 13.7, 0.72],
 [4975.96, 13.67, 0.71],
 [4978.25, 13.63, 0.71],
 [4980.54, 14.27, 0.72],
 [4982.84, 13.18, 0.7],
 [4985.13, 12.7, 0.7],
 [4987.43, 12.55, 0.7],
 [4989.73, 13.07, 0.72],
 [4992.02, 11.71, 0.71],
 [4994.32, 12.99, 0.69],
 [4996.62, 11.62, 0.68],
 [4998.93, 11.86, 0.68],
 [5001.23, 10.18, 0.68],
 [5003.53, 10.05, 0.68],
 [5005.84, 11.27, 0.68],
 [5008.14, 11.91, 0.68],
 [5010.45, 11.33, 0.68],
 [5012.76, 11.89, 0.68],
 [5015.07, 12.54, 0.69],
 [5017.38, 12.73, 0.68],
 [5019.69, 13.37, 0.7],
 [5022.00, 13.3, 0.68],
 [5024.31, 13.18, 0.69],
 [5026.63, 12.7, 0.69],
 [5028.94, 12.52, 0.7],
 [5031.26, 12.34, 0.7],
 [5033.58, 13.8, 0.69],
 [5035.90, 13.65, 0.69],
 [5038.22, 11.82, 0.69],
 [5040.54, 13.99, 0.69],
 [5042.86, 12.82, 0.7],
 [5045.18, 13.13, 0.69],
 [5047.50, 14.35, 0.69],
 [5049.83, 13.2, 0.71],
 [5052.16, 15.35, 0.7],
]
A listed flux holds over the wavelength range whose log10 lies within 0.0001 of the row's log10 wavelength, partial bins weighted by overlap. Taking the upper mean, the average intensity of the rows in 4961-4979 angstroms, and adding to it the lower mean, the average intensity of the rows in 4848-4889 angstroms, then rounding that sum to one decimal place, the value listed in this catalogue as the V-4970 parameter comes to 24.0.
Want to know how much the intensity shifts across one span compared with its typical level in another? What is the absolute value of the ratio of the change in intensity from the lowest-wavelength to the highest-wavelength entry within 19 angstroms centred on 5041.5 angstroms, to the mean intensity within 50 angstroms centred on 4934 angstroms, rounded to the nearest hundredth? 0.05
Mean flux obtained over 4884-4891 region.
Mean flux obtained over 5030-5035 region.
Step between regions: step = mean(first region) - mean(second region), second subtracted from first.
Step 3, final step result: -1.8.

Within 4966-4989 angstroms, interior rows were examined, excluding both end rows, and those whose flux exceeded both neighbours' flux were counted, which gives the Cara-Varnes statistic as 2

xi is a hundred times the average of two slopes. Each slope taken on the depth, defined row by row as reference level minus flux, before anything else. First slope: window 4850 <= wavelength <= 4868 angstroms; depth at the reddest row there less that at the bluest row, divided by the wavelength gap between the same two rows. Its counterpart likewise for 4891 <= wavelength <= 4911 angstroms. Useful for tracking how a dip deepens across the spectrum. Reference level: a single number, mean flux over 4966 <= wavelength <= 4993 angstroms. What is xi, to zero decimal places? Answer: 6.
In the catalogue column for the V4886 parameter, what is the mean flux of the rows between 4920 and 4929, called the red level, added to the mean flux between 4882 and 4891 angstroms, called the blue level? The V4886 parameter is 22.7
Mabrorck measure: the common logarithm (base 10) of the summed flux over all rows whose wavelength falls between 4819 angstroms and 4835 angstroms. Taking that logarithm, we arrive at 1.86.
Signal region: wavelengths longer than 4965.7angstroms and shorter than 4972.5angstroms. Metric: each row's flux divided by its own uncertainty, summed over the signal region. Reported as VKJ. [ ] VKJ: 55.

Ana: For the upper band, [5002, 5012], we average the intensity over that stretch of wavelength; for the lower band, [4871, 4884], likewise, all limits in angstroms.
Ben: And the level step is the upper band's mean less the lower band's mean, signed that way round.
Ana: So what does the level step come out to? 0.7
